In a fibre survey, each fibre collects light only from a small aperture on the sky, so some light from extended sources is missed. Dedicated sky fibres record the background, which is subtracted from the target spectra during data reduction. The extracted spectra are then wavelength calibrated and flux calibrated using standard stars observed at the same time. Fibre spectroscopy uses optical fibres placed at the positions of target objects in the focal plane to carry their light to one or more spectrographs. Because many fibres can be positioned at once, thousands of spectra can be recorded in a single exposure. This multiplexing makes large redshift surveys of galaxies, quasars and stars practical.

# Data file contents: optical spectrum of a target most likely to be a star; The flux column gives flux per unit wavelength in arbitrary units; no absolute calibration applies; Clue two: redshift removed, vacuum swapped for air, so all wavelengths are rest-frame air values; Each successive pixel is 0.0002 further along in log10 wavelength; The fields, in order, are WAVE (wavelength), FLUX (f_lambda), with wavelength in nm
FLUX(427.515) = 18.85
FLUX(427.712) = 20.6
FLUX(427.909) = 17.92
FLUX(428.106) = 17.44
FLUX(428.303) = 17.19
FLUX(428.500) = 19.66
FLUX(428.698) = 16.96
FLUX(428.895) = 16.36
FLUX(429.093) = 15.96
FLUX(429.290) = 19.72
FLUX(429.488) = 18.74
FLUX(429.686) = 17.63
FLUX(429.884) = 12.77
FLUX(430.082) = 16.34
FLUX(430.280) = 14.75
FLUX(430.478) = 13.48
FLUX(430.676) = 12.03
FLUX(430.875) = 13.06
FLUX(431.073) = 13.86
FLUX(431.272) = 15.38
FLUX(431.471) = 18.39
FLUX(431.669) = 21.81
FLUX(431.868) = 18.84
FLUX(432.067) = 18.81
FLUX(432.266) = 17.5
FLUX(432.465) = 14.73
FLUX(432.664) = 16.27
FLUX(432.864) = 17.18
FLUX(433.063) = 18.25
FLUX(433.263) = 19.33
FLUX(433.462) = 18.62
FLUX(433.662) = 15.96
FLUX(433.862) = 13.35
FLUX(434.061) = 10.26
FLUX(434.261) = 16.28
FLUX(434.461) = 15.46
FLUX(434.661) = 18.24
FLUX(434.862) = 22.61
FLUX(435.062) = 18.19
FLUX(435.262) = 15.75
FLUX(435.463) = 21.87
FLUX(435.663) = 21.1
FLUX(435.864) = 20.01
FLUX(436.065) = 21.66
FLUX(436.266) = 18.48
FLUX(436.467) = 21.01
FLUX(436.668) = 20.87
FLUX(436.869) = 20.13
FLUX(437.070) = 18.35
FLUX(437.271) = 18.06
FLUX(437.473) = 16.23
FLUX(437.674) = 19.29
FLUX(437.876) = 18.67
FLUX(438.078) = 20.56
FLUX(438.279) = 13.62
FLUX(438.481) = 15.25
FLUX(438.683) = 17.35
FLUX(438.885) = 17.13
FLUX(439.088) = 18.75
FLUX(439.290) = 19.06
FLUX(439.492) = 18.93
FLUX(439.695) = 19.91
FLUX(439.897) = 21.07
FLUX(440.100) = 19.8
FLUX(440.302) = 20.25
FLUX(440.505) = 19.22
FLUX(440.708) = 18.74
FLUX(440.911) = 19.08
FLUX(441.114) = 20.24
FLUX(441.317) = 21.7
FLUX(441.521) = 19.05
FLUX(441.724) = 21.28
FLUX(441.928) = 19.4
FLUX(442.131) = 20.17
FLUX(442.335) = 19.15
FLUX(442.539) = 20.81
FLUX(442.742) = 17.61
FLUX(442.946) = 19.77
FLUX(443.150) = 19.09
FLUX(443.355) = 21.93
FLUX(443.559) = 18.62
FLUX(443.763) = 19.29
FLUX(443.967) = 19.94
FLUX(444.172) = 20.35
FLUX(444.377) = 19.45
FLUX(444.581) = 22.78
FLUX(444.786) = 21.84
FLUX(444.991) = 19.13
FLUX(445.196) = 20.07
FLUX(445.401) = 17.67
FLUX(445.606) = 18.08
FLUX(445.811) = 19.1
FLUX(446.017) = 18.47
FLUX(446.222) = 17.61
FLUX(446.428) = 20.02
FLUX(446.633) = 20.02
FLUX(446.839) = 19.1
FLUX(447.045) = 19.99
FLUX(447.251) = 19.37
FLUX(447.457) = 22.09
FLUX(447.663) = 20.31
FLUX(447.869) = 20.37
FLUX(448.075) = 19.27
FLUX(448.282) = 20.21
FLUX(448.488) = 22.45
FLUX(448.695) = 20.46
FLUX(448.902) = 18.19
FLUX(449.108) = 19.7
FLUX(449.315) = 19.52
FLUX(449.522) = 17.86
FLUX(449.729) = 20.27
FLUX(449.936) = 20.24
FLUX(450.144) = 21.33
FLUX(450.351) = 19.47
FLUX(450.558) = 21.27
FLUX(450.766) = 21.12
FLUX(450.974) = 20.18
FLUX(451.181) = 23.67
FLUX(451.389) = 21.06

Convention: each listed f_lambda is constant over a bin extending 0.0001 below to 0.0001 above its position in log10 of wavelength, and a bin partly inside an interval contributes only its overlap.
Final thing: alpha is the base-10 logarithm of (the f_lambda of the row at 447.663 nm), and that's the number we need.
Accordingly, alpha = 1.308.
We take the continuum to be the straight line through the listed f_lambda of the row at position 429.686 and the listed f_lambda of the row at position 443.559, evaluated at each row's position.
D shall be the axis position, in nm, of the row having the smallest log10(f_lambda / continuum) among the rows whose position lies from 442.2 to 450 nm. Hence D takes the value 446.222 nm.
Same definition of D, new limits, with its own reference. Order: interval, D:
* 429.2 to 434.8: 434.061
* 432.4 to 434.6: 434.061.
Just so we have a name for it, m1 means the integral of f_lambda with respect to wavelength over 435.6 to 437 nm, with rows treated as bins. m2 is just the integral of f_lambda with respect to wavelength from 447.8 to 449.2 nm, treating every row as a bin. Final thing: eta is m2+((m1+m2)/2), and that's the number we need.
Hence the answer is 56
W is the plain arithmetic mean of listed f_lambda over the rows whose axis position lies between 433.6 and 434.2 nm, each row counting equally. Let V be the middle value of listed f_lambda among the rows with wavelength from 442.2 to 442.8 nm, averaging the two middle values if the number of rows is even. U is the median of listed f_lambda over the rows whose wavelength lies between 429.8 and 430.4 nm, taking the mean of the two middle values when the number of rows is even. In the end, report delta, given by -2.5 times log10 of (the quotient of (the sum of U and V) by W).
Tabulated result -1.02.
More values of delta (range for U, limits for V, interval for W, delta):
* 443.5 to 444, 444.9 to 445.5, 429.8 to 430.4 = -1.05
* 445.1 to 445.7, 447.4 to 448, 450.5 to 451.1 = -0.66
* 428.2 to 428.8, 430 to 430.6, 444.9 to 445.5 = -0.57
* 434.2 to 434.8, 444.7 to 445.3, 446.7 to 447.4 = -0.68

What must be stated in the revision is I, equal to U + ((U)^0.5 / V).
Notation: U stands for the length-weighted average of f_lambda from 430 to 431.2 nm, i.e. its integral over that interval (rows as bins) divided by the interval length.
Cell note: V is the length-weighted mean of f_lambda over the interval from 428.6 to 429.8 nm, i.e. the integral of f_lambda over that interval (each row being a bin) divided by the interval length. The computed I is 14.1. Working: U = 13.9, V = 17.5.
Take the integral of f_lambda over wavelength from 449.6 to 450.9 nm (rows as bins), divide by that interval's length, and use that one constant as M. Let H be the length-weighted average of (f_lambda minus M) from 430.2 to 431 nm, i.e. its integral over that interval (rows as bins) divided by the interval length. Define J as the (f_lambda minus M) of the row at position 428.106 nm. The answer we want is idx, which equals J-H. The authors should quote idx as 4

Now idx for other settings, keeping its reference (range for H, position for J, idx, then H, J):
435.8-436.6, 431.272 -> -5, -0.2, -5.2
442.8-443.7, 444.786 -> 2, -0.8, 1.3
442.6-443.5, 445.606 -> -2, -0.9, -2.5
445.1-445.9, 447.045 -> 1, -1.8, -0.6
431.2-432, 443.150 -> 0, -1.8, -1.5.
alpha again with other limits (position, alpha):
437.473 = 1.210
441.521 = 1.280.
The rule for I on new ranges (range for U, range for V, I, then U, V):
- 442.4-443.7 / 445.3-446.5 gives 19.9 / 19.6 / 18.5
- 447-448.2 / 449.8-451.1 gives 20.5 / 20.2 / 20.6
